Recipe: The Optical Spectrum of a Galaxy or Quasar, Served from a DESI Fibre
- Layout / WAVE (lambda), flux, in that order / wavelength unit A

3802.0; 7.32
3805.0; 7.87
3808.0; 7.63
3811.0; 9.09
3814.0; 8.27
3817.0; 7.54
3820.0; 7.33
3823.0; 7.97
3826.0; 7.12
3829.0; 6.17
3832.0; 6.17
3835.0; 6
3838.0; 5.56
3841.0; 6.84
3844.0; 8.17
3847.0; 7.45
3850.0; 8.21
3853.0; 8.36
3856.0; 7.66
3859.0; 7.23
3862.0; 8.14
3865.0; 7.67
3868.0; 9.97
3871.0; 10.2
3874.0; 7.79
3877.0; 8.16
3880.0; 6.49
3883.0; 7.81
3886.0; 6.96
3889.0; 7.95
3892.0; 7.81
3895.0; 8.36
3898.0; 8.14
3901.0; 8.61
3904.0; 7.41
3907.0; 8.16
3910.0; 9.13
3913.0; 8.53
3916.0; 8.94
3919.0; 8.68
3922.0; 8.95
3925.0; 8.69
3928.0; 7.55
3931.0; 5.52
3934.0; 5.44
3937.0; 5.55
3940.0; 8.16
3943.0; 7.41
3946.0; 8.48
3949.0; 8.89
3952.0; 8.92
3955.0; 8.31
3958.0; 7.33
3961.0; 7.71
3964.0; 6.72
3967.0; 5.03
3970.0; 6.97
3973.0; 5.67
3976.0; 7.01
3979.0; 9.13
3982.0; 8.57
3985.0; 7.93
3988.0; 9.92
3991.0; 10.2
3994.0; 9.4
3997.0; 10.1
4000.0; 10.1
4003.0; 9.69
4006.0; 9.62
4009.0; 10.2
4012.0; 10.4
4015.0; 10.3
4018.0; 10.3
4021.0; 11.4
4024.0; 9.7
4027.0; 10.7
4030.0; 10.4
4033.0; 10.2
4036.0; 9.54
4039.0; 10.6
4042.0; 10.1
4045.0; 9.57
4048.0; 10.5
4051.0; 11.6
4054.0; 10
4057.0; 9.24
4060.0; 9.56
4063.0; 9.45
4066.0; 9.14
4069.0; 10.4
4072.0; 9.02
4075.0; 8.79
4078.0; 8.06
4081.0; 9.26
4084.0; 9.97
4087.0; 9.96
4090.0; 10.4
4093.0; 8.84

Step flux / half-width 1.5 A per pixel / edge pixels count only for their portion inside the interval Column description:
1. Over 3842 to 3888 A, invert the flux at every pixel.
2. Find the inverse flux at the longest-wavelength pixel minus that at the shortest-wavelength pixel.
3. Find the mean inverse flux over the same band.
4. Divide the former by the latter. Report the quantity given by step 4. 0.17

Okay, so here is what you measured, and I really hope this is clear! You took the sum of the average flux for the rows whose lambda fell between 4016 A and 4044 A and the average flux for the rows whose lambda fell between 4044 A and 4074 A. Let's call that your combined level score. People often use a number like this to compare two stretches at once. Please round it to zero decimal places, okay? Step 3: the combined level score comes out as 20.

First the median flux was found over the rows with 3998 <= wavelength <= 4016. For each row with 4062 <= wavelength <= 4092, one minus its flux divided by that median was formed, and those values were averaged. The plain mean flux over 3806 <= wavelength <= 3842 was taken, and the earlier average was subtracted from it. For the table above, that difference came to 7.1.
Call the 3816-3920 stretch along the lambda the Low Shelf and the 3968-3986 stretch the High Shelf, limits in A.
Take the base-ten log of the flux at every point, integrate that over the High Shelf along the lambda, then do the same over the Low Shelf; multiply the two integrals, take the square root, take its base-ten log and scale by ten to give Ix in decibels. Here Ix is 15.8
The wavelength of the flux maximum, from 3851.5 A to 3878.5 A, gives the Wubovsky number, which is 3871.0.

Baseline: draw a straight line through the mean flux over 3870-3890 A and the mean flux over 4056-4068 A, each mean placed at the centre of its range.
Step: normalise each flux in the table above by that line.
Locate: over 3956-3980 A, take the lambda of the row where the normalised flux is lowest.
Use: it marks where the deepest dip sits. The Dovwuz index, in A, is 3967.0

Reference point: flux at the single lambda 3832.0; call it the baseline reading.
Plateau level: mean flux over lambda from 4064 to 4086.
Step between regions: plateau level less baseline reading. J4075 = 3.1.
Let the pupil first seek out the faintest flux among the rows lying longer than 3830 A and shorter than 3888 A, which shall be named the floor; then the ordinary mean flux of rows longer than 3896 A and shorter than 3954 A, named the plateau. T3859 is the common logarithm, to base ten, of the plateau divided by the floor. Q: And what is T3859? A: 0.156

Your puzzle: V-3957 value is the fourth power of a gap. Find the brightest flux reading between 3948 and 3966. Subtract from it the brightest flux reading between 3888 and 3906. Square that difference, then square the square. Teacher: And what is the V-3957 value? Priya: 0.0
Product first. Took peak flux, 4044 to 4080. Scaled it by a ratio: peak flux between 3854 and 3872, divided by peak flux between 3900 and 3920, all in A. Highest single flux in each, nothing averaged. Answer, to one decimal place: 13.0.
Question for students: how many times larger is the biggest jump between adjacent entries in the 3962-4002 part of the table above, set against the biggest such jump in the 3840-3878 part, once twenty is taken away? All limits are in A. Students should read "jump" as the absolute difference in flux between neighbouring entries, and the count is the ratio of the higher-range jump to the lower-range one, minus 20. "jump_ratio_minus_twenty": -19.1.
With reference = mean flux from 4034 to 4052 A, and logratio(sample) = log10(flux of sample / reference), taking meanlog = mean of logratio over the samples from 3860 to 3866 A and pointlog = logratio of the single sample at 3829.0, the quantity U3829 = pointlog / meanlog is 1.9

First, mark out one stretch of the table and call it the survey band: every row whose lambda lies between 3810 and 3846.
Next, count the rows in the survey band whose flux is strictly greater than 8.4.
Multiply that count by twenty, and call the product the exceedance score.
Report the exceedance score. 20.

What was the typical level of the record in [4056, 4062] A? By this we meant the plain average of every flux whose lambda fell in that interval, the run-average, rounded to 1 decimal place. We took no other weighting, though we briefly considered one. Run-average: 9.4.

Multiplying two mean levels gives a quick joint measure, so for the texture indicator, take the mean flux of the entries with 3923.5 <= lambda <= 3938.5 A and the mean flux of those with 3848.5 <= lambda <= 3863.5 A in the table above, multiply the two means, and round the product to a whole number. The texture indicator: 52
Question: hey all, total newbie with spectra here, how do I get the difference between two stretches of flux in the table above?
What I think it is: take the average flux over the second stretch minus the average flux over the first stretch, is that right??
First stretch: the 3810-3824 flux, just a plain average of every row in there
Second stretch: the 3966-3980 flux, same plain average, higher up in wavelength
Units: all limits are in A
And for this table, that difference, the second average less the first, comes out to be -1.3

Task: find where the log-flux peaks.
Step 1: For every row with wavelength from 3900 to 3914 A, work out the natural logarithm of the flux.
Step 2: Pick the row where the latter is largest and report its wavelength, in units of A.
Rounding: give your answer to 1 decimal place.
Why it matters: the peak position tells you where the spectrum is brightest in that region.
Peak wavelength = 3910.0 A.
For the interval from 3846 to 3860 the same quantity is 3853.0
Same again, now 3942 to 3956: 3952.0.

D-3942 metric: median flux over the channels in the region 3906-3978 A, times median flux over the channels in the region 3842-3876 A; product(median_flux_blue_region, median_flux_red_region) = 65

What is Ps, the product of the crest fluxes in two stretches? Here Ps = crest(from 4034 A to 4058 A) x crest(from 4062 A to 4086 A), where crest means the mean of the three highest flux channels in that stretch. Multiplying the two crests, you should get 108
